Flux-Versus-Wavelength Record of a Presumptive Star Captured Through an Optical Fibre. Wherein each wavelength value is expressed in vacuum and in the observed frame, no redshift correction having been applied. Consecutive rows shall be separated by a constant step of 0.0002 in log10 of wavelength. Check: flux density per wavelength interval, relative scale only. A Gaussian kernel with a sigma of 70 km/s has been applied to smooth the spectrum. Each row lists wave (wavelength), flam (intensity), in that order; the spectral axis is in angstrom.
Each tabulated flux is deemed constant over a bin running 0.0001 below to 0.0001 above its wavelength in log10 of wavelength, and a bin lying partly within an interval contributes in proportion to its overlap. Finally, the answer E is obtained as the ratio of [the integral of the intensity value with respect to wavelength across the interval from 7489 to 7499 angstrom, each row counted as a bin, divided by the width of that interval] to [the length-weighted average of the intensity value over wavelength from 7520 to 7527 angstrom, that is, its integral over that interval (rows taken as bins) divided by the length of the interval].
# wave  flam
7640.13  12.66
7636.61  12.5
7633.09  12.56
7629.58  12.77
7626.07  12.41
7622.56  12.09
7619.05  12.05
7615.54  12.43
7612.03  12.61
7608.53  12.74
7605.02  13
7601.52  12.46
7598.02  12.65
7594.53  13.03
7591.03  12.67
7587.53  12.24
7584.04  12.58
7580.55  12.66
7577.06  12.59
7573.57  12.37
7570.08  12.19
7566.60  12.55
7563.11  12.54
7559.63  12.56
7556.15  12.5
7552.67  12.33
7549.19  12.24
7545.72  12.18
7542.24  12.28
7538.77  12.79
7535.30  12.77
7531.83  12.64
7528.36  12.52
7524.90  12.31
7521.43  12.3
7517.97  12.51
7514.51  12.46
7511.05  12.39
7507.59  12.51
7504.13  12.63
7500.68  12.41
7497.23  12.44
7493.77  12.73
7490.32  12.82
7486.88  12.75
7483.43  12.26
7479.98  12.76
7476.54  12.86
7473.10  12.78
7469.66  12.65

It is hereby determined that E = 1.03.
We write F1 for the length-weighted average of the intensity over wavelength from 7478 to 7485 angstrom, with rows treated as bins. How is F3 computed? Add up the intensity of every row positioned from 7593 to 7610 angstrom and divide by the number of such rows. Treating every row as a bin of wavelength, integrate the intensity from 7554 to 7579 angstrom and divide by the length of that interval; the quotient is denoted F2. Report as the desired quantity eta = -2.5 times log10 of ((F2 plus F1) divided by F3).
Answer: -0.729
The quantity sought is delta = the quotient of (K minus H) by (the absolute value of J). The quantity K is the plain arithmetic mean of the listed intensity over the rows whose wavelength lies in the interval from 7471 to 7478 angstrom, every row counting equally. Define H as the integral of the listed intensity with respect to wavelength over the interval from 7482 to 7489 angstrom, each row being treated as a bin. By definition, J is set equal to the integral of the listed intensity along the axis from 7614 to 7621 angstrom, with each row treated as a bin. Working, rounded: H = 87.8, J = 85.6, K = 12.8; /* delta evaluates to -0.88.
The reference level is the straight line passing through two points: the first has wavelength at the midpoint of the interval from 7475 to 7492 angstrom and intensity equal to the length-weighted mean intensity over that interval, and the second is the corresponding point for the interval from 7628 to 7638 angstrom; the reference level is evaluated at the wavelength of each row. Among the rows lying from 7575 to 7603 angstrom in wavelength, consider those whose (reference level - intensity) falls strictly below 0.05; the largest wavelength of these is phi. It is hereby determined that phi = 7598.02 angstrom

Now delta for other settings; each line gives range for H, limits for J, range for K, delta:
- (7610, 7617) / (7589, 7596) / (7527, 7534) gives -0.84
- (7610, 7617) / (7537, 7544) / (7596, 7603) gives -0.86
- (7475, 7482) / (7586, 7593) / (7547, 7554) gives -0.88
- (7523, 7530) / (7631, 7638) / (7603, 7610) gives -0.84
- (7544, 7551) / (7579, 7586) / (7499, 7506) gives -0.83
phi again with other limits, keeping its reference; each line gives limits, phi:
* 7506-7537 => 7535.30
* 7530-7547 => 7538.77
